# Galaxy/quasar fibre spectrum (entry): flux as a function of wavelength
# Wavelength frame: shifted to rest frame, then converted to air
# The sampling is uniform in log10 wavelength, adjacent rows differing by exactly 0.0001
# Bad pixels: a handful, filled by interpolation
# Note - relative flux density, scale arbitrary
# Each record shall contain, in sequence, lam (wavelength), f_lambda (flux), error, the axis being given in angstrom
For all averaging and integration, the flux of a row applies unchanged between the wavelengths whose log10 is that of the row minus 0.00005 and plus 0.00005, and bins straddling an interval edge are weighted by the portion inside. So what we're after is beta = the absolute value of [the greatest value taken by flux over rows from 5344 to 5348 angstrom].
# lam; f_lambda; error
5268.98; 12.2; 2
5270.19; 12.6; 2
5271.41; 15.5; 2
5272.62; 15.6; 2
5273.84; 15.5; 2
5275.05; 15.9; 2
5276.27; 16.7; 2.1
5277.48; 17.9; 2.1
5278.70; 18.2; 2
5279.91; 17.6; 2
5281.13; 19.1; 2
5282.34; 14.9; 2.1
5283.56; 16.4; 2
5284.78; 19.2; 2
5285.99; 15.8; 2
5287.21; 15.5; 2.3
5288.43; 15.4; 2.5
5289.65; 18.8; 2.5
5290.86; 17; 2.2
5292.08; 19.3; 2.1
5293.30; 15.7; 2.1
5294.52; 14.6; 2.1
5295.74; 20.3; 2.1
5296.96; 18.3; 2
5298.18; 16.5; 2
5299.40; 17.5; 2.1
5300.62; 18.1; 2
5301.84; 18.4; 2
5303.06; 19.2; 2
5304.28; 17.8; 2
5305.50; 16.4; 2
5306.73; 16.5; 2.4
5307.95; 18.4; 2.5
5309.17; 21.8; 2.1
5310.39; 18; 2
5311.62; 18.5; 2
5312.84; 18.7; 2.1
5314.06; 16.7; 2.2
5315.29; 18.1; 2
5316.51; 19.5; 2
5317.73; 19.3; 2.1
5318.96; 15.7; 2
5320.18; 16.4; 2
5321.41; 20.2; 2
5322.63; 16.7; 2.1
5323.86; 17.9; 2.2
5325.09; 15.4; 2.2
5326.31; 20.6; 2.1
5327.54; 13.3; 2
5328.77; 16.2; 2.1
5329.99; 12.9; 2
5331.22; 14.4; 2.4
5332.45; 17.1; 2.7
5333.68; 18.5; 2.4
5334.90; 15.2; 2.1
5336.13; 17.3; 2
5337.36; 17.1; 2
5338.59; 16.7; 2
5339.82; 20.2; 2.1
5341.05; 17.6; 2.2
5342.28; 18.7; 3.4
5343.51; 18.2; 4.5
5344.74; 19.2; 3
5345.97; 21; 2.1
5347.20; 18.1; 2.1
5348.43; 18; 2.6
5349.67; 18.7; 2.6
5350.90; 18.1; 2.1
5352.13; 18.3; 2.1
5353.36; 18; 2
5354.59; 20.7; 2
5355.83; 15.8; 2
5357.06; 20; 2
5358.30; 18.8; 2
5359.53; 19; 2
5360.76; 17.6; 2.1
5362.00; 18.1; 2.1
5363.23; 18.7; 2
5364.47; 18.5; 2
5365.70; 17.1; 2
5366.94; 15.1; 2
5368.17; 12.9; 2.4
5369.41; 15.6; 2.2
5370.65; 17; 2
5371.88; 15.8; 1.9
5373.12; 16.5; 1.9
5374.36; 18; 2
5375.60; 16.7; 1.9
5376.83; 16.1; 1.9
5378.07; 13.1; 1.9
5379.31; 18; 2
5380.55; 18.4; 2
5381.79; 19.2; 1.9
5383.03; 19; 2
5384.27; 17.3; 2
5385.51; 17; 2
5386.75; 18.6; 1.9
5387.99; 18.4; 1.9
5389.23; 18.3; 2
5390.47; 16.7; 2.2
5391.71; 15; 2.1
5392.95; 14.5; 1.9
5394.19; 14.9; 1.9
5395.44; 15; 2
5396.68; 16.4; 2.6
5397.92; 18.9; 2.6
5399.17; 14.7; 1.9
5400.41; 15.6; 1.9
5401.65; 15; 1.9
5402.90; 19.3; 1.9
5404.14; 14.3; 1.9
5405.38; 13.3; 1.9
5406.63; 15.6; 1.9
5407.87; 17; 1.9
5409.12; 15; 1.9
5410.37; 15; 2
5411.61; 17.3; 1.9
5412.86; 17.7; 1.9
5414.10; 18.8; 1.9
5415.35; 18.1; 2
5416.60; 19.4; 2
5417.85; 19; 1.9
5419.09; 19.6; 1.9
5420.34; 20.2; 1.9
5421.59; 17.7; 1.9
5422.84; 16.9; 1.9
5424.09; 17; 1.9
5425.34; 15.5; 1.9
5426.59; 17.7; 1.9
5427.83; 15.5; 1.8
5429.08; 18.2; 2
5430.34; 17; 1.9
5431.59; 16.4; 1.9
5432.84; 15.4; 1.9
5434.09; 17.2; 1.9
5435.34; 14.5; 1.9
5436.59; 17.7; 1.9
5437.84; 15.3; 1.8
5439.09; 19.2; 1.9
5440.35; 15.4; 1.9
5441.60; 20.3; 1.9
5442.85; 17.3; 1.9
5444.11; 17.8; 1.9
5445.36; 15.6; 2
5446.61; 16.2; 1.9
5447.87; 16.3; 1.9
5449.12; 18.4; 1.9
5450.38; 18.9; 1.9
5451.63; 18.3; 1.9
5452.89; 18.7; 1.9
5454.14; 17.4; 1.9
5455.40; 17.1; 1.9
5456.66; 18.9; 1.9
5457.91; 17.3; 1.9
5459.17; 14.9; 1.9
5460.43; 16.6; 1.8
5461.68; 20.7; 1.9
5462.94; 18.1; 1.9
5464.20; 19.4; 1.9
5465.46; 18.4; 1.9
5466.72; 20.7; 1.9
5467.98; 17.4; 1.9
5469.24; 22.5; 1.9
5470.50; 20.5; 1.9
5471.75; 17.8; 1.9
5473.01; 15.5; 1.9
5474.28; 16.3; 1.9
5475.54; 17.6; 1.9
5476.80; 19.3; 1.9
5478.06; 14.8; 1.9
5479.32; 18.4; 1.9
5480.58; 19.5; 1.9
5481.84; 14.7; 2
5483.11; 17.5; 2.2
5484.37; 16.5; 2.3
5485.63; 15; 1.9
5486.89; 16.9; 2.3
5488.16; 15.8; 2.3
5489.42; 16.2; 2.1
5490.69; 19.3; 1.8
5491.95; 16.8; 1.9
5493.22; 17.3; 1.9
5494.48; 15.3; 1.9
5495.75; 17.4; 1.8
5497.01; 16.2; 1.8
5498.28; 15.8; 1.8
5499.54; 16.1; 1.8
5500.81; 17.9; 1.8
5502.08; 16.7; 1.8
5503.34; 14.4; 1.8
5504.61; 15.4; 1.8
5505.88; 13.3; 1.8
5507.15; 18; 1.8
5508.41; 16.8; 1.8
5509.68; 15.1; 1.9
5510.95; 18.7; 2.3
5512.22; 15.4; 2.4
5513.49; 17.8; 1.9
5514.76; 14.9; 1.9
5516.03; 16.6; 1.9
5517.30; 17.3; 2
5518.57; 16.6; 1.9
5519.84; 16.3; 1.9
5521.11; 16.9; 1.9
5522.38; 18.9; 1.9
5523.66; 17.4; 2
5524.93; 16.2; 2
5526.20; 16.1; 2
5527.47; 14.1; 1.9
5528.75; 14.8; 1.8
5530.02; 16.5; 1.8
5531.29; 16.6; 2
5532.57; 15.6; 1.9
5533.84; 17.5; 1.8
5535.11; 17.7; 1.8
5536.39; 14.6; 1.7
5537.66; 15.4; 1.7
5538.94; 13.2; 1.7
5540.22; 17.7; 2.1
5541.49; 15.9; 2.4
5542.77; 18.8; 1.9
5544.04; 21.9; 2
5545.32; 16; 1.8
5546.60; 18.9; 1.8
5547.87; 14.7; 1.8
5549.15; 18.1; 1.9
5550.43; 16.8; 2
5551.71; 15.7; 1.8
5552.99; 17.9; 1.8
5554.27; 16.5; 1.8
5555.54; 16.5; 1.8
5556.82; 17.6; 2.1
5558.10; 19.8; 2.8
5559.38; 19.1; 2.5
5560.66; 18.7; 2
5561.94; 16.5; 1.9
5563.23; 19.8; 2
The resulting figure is 21.0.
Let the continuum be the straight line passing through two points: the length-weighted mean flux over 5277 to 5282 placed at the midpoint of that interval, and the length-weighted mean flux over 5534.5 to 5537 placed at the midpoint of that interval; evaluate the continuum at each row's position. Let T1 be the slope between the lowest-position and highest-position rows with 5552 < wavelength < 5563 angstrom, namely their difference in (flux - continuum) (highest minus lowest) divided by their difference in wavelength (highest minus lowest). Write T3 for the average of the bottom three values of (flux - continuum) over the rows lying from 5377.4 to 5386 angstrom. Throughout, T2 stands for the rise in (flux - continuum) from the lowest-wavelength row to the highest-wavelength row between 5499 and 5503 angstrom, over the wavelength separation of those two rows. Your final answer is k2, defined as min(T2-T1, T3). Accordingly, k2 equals -1.5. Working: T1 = -0.1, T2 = 0.24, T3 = -1.5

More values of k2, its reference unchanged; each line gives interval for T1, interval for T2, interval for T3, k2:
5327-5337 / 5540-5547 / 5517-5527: -0.3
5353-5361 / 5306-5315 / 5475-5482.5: -0.8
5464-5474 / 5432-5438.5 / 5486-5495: -0.7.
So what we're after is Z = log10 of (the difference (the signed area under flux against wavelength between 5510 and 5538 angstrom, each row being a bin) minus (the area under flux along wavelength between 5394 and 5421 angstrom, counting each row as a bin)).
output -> 0.7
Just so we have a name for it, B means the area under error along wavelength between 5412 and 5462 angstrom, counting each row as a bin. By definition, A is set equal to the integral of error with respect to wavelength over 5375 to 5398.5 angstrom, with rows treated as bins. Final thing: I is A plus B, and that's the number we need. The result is 143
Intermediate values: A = 48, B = 95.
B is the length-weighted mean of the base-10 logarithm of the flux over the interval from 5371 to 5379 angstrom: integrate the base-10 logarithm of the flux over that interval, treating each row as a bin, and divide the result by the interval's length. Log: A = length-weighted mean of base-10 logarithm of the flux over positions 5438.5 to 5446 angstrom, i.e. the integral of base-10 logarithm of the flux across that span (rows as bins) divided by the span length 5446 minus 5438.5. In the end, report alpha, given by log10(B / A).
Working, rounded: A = 1.24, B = 1.21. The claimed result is -0.013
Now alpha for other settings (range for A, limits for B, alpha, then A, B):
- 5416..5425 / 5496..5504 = -0.019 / 1.26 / 1.21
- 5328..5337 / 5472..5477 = 0.010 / 1.20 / 1.23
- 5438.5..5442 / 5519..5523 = -0.005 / 1.25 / 1.24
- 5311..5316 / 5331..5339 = -0.011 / 1.25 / 1.22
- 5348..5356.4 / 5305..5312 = 0.000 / 1.26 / 1.26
